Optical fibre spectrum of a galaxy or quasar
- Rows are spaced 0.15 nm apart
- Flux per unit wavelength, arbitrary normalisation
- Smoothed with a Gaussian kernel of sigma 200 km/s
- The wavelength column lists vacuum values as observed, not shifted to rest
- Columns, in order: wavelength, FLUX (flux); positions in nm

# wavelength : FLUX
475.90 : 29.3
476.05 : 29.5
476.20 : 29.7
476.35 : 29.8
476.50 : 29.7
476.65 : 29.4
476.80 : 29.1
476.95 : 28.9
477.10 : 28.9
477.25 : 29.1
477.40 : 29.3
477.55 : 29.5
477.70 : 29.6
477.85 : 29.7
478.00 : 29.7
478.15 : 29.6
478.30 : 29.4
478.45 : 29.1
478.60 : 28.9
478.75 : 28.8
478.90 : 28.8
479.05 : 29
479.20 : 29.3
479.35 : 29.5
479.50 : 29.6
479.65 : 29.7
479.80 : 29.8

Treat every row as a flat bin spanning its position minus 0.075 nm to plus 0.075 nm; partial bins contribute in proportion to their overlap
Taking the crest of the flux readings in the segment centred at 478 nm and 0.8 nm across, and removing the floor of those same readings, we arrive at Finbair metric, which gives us 0.30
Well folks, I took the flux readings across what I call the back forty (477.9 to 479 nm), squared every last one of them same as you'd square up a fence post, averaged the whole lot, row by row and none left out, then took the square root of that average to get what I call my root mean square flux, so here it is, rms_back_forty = 29.19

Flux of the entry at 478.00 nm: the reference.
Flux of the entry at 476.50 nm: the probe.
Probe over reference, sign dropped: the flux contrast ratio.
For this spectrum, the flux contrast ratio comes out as 1.00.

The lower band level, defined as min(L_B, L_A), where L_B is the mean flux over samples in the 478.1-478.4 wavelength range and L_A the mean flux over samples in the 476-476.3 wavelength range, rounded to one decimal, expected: 29.5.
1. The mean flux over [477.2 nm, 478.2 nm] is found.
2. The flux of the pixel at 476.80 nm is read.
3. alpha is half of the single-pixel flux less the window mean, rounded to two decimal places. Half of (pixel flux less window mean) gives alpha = -0.20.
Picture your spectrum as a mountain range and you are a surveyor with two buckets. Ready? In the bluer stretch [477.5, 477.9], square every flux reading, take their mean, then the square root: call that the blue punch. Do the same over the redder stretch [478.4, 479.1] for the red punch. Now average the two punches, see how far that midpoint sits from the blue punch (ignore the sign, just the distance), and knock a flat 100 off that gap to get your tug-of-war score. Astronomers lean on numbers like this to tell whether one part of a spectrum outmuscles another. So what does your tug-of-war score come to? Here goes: -99.7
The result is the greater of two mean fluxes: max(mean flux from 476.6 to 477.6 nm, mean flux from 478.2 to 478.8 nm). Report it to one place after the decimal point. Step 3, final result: 29.2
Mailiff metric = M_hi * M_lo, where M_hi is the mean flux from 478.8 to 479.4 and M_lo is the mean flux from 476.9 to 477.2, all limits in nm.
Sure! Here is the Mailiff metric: 842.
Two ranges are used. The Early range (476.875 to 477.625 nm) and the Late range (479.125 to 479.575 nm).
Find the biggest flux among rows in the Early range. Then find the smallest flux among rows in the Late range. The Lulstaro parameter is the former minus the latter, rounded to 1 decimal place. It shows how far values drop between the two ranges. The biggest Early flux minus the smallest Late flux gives 0.2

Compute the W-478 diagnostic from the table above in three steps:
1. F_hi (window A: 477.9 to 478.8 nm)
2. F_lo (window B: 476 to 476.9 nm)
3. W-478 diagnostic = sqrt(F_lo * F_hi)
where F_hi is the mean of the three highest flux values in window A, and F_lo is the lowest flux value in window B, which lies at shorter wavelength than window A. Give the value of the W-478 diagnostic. 29.3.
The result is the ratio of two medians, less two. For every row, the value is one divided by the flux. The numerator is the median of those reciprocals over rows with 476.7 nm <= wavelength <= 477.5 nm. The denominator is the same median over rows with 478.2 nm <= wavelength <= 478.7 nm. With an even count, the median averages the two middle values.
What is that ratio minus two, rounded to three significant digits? -1.00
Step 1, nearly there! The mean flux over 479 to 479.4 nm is 29.27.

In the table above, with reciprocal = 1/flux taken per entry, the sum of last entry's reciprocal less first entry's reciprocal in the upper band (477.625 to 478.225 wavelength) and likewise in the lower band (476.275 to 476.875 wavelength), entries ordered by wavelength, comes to 0.0008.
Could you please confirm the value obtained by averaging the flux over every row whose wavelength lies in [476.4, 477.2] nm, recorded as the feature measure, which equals 29.2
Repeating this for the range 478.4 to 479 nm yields 28.9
